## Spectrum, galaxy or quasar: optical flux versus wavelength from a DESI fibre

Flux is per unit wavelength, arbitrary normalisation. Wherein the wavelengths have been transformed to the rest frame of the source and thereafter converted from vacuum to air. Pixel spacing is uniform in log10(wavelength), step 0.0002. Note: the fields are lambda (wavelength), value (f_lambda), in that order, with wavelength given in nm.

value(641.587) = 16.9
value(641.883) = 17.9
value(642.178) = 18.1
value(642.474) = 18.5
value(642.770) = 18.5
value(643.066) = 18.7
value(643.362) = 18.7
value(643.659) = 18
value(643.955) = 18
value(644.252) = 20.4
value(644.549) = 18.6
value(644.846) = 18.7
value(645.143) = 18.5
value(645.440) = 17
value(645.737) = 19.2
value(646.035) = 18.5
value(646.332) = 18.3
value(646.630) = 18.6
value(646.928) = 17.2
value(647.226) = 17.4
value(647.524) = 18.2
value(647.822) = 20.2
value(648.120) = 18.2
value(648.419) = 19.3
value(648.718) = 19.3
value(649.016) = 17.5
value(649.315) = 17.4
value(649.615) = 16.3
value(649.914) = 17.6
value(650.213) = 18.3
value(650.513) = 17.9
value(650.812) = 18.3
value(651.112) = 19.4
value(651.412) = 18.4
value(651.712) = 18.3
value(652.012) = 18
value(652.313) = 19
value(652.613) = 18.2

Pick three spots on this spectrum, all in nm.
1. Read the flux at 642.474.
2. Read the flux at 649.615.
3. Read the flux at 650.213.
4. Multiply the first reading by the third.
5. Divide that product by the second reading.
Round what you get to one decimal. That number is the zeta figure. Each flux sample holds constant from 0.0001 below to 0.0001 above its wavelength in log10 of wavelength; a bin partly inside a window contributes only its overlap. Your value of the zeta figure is 20.8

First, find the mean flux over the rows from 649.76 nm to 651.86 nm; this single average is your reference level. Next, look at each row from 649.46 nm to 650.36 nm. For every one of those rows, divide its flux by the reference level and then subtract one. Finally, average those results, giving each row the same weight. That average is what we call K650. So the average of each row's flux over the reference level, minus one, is -0.05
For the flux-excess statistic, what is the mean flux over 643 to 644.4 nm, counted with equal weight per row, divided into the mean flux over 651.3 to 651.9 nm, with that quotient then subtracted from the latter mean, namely 17.4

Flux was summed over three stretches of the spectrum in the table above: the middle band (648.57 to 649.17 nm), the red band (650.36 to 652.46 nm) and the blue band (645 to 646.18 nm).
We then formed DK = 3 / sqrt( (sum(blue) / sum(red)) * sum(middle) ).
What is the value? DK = 0.66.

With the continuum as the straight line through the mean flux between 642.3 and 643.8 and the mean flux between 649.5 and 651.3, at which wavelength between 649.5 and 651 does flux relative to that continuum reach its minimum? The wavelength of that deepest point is 649.615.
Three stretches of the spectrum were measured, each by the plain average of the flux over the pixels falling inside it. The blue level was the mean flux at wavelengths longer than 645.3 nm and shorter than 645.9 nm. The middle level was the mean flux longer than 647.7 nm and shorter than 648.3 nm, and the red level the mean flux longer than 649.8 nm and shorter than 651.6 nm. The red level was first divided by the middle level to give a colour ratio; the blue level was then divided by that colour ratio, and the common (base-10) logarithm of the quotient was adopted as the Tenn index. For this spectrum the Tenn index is 1.28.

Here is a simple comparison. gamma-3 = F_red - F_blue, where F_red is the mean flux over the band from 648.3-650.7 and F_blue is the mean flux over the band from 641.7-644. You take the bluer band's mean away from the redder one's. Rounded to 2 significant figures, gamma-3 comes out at -0.35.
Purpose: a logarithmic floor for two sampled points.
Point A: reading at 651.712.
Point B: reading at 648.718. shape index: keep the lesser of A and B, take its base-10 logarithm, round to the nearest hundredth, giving 1.26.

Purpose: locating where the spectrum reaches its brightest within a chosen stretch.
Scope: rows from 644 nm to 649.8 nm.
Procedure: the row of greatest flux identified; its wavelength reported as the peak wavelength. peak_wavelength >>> 644.252 nm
